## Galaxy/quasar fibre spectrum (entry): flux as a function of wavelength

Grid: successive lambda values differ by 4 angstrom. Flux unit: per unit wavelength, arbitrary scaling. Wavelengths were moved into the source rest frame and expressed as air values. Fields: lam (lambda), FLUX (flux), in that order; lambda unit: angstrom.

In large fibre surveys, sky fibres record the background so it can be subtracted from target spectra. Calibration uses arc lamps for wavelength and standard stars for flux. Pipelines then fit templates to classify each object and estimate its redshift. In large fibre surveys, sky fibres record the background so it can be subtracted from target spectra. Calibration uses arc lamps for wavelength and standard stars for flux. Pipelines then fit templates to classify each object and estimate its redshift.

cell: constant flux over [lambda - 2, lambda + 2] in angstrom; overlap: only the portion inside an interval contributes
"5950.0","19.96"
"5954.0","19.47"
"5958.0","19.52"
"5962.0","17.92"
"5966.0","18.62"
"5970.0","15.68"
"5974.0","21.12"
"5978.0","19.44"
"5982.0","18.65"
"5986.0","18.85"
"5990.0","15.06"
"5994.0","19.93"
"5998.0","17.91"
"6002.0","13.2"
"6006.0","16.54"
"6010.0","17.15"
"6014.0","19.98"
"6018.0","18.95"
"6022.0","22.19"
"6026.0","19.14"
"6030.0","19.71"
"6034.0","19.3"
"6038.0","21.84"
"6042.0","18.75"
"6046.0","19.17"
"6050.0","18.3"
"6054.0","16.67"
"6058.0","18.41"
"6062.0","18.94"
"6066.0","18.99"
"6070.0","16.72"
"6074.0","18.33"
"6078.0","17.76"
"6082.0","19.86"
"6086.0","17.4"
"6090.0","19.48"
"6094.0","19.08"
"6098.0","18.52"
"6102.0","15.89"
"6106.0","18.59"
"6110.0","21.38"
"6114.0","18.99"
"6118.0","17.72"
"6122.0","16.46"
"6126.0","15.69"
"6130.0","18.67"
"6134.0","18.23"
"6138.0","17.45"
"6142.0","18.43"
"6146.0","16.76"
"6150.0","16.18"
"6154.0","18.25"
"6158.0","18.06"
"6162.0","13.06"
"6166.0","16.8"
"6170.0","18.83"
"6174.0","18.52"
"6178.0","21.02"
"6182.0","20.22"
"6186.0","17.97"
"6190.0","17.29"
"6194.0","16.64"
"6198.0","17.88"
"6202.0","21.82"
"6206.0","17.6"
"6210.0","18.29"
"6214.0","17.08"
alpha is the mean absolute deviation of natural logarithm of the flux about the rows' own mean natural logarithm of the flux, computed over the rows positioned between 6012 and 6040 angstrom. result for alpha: 0.051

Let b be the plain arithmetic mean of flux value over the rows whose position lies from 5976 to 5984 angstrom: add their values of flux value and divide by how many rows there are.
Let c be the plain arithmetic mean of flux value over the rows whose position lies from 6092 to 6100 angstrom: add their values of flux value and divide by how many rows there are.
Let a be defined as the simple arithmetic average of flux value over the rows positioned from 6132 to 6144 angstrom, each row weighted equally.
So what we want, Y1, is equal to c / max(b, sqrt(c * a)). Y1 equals 0.99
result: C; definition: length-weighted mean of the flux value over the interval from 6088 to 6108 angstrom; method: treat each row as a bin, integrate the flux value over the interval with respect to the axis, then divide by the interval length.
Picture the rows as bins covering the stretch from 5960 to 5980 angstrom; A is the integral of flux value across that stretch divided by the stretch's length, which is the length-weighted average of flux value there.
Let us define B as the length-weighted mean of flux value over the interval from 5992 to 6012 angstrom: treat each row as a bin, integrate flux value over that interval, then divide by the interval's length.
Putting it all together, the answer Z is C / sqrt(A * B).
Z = 1.03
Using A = 18.6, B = 16.9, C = 18.3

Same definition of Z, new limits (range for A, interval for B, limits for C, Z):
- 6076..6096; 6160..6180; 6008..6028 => 1.07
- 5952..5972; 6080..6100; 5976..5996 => 0.99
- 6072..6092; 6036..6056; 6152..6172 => 0.91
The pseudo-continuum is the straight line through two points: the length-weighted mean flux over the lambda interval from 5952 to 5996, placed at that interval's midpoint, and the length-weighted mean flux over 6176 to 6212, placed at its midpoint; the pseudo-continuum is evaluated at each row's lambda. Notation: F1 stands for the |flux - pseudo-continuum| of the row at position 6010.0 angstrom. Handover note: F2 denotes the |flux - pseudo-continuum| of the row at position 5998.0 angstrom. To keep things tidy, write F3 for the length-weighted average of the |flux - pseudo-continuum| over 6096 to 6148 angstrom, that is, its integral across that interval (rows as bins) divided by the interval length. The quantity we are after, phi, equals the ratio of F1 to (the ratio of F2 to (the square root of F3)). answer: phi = 2.4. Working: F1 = 1.4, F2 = 0.7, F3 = 1.25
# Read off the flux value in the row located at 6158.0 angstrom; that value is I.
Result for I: 18.06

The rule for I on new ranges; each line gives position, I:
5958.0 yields 19.52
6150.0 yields 16.18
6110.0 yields 21.38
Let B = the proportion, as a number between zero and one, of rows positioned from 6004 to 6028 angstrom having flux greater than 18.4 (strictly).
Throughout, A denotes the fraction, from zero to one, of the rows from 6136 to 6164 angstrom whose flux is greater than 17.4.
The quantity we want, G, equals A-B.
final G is -0.10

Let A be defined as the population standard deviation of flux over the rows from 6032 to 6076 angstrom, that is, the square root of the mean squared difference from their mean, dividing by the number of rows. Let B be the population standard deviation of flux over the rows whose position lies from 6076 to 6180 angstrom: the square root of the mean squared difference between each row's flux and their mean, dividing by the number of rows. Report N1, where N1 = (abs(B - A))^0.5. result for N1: 0.61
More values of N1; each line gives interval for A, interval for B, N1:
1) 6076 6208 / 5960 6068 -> 0.45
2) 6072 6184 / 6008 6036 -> 0.54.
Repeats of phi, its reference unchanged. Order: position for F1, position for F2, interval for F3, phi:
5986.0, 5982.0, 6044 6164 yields 4.0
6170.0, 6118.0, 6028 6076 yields 0.1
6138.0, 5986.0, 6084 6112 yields 5.0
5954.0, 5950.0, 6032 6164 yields 0.7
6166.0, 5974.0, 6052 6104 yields 0.7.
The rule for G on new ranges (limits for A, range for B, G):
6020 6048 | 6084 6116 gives 0.25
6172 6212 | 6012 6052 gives -0.10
